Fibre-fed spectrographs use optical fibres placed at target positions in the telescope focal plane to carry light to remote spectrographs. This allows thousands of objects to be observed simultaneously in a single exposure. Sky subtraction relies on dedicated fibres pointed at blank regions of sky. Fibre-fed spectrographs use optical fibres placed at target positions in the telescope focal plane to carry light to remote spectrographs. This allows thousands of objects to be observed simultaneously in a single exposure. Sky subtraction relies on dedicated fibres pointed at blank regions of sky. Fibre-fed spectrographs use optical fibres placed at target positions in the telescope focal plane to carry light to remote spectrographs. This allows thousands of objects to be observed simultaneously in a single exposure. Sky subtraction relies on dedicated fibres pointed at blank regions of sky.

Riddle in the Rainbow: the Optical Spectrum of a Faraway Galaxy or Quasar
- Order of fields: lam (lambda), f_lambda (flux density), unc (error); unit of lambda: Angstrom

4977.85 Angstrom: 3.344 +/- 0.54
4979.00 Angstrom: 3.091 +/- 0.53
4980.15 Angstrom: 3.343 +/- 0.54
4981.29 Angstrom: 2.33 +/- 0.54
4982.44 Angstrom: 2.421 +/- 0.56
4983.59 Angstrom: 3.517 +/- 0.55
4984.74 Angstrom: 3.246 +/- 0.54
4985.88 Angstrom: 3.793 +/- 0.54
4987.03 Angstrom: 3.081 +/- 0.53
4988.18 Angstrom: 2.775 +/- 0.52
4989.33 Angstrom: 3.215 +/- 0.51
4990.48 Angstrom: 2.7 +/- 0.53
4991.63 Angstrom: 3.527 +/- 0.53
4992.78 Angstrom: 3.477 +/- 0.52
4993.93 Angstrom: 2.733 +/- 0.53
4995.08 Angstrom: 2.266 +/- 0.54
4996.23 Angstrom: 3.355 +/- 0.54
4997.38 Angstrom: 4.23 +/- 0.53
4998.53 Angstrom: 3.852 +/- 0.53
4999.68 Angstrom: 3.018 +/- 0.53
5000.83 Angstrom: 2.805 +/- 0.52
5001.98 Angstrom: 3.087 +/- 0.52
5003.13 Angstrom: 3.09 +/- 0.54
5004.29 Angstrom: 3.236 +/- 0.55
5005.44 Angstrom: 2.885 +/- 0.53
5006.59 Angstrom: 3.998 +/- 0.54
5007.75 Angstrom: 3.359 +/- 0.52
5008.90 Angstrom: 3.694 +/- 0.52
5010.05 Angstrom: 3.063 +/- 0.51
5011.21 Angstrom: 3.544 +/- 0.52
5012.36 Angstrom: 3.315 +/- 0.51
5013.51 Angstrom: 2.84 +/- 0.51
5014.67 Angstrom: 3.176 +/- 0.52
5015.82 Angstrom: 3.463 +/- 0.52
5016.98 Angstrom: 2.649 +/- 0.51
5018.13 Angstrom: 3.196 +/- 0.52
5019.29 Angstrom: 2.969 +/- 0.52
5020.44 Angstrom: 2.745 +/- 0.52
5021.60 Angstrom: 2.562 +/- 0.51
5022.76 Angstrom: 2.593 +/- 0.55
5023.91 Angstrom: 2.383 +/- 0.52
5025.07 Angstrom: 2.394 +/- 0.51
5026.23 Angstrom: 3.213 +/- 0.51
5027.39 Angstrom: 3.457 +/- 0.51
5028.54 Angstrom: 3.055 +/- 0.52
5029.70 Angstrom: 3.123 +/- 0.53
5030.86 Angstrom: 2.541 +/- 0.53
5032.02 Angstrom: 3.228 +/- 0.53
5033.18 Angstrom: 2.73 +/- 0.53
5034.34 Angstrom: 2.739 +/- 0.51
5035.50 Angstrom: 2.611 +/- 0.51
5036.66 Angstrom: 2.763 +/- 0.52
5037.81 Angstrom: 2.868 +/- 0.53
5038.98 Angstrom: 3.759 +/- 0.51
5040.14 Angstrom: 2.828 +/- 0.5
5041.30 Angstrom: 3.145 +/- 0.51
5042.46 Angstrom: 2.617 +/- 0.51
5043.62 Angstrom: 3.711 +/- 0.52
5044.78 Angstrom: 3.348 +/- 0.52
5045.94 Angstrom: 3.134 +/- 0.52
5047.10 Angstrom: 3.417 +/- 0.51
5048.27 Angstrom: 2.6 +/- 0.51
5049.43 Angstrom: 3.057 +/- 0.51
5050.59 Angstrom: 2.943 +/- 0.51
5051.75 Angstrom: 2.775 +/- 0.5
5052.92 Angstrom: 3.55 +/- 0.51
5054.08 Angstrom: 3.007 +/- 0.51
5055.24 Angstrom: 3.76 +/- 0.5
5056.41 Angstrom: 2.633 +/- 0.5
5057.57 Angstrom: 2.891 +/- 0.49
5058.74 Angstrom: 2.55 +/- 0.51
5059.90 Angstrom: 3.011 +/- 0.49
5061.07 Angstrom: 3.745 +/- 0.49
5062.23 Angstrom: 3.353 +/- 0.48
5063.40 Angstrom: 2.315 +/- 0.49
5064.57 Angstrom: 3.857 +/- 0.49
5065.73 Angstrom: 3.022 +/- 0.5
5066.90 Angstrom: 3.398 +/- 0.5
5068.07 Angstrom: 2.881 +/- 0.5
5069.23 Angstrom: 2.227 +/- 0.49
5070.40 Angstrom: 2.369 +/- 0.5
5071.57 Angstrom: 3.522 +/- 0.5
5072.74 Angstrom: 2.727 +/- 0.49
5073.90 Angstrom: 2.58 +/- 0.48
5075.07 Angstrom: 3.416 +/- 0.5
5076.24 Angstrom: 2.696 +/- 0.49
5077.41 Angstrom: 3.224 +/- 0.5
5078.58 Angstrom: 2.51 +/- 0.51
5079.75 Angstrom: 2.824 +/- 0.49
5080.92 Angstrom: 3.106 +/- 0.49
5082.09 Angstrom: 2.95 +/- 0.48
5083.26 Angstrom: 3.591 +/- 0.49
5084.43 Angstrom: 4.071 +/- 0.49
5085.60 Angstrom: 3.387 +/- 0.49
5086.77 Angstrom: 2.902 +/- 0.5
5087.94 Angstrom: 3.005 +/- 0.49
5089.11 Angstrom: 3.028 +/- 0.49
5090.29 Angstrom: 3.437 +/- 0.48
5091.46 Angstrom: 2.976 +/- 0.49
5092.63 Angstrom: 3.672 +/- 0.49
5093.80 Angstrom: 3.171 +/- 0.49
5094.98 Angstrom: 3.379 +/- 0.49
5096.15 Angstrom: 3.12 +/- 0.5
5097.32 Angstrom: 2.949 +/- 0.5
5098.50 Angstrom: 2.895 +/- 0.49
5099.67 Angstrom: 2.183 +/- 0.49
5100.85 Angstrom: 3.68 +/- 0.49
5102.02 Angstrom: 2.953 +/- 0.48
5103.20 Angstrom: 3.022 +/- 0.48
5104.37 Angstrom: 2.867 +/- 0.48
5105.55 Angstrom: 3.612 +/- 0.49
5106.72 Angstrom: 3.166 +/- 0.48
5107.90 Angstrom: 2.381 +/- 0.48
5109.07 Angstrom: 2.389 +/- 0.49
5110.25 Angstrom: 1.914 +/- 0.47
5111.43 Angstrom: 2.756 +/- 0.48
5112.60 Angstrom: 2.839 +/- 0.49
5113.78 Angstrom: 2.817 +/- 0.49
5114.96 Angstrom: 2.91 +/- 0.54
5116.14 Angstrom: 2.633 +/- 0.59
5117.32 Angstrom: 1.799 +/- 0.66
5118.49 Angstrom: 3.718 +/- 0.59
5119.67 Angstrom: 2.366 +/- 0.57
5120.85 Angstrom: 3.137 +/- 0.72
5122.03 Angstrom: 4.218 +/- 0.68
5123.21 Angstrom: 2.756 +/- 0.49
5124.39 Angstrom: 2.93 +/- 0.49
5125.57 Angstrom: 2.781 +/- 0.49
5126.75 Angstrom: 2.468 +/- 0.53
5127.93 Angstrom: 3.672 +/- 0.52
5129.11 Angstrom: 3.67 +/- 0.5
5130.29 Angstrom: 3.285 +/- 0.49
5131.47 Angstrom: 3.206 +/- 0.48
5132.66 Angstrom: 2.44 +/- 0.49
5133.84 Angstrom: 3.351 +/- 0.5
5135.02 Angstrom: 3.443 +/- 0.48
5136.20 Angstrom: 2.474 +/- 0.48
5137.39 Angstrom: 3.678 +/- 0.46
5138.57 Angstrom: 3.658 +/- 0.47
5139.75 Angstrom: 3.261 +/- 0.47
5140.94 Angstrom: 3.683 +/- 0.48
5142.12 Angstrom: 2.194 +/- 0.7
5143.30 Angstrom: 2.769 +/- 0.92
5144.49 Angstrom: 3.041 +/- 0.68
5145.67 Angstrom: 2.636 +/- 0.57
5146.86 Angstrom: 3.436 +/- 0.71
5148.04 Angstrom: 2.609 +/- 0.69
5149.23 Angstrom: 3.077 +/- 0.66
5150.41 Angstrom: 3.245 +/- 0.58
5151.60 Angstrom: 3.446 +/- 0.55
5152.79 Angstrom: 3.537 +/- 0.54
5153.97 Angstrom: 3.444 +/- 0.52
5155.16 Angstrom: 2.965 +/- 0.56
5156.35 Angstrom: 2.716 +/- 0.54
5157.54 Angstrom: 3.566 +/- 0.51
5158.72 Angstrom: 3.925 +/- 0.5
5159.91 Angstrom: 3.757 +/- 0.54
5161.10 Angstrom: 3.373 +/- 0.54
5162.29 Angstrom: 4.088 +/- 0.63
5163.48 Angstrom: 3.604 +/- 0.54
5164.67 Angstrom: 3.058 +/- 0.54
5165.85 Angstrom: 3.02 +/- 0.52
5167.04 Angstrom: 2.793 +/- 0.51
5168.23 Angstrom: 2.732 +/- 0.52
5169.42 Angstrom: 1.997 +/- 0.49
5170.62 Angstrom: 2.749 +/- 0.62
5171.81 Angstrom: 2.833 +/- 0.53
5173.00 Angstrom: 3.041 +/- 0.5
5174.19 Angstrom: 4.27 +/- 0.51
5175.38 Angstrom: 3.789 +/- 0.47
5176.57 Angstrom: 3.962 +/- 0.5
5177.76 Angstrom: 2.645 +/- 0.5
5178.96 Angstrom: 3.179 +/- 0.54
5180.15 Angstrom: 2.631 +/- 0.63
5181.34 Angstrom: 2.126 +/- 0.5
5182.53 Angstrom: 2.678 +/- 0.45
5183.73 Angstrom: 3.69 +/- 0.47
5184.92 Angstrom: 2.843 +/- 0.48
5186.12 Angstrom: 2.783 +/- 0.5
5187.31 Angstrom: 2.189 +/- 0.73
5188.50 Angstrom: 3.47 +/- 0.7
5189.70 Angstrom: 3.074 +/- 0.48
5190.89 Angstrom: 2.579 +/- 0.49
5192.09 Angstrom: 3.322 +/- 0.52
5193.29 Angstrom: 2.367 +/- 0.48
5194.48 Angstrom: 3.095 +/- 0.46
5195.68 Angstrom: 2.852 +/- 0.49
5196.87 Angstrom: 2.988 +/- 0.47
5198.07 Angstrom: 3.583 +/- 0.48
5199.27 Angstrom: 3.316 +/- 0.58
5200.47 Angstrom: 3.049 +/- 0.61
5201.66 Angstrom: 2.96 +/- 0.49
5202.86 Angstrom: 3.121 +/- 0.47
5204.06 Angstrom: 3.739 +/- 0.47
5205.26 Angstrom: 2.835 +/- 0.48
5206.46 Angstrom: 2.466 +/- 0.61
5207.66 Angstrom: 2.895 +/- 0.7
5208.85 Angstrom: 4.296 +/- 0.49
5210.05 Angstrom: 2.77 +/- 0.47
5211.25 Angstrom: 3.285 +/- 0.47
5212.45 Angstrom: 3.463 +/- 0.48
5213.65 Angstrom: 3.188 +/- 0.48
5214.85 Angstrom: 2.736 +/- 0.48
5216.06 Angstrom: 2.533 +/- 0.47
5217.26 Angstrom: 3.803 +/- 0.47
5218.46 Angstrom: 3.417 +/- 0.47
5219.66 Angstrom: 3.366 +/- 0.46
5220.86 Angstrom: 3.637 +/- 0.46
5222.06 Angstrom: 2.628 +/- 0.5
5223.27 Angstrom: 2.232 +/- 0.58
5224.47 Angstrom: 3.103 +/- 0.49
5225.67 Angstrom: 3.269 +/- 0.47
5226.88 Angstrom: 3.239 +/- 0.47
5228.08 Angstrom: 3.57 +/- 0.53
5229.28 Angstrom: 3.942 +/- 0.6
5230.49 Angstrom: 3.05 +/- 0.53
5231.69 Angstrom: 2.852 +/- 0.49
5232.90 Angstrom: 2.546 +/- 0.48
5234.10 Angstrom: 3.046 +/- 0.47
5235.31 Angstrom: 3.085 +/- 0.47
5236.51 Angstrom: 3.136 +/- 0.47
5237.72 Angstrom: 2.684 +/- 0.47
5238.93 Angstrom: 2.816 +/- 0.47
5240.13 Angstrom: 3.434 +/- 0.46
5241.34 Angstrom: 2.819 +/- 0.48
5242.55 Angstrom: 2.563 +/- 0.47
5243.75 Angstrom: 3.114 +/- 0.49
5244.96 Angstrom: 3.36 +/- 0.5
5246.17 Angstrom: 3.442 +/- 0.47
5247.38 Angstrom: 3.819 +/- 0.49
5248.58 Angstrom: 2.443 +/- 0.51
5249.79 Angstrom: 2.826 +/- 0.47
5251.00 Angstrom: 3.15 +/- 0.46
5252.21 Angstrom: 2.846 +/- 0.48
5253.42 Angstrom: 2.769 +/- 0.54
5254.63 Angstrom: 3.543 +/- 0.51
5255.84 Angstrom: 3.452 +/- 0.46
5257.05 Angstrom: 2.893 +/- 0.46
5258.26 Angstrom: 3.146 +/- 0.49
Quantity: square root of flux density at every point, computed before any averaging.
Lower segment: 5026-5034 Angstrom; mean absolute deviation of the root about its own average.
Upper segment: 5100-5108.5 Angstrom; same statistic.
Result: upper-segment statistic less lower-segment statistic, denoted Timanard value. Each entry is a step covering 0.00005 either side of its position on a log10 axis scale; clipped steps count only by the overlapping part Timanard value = 0.025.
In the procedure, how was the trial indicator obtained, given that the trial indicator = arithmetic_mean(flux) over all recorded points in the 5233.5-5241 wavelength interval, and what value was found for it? 3.03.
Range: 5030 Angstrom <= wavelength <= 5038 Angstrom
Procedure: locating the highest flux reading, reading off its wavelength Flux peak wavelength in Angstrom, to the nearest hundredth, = 5032.02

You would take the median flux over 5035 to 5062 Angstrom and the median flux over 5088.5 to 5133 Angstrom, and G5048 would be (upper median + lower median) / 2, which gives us 2.98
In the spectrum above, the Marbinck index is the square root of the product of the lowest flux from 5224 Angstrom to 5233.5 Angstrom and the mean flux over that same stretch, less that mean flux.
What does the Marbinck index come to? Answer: -0.34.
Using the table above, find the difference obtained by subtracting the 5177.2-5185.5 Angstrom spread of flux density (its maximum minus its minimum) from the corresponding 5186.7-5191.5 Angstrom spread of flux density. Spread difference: -0.3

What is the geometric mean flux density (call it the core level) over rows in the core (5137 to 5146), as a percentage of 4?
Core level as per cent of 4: 76.7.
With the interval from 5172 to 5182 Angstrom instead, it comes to 78.2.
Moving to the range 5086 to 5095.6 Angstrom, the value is 79.7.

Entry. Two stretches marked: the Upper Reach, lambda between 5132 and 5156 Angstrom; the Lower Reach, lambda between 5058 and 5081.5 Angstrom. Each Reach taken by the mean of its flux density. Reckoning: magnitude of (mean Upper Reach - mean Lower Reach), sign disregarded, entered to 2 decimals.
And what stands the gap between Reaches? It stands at 0.15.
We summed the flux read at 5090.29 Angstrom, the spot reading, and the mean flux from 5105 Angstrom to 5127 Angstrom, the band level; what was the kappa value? 6.3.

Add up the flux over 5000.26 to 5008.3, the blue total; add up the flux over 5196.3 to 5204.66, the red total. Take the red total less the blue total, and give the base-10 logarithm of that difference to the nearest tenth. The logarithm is -0.5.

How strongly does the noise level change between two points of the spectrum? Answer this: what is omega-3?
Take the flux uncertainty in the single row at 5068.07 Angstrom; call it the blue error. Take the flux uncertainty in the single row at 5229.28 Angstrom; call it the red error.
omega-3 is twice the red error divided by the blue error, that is 2.40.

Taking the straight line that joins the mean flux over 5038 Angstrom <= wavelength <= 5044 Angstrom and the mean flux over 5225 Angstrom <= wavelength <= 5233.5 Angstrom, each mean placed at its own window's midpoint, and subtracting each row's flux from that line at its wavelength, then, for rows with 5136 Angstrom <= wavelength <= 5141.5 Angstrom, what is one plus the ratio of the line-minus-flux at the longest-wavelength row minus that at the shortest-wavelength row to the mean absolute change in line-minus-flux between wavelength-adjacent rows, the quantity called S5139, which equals -1.4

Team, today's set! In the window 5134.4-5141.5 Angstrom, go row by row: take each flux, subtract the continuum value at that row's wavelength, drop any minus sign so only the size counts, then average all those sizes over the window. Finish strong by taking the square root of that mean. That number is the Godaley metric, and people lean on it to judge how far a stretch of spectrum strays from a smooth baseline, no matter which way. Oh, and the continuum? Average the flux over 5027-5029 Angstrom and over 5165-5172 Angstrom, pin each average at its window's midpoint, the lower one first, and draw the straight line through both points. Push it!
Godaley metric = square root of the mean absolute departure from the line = 0.82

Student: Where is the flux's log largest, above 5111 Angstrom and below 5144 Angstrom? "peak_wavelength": 5122.03 Angstrom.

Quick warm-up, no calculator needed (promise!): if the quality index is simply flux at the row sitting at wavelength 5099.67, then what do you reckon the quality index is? 2.183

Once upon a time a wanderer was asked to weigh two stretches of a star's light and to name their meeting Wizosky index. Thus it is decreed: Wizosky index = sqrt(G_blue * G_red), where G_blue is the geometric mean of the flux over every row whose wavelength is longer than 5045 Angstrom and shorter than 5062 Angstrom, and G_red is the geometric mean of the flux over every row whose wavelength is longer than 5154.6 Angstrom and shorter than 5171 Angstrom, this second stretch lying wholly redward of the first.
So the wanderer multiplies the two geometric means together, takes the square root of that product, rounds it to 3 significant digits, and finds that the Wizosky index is 3.08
